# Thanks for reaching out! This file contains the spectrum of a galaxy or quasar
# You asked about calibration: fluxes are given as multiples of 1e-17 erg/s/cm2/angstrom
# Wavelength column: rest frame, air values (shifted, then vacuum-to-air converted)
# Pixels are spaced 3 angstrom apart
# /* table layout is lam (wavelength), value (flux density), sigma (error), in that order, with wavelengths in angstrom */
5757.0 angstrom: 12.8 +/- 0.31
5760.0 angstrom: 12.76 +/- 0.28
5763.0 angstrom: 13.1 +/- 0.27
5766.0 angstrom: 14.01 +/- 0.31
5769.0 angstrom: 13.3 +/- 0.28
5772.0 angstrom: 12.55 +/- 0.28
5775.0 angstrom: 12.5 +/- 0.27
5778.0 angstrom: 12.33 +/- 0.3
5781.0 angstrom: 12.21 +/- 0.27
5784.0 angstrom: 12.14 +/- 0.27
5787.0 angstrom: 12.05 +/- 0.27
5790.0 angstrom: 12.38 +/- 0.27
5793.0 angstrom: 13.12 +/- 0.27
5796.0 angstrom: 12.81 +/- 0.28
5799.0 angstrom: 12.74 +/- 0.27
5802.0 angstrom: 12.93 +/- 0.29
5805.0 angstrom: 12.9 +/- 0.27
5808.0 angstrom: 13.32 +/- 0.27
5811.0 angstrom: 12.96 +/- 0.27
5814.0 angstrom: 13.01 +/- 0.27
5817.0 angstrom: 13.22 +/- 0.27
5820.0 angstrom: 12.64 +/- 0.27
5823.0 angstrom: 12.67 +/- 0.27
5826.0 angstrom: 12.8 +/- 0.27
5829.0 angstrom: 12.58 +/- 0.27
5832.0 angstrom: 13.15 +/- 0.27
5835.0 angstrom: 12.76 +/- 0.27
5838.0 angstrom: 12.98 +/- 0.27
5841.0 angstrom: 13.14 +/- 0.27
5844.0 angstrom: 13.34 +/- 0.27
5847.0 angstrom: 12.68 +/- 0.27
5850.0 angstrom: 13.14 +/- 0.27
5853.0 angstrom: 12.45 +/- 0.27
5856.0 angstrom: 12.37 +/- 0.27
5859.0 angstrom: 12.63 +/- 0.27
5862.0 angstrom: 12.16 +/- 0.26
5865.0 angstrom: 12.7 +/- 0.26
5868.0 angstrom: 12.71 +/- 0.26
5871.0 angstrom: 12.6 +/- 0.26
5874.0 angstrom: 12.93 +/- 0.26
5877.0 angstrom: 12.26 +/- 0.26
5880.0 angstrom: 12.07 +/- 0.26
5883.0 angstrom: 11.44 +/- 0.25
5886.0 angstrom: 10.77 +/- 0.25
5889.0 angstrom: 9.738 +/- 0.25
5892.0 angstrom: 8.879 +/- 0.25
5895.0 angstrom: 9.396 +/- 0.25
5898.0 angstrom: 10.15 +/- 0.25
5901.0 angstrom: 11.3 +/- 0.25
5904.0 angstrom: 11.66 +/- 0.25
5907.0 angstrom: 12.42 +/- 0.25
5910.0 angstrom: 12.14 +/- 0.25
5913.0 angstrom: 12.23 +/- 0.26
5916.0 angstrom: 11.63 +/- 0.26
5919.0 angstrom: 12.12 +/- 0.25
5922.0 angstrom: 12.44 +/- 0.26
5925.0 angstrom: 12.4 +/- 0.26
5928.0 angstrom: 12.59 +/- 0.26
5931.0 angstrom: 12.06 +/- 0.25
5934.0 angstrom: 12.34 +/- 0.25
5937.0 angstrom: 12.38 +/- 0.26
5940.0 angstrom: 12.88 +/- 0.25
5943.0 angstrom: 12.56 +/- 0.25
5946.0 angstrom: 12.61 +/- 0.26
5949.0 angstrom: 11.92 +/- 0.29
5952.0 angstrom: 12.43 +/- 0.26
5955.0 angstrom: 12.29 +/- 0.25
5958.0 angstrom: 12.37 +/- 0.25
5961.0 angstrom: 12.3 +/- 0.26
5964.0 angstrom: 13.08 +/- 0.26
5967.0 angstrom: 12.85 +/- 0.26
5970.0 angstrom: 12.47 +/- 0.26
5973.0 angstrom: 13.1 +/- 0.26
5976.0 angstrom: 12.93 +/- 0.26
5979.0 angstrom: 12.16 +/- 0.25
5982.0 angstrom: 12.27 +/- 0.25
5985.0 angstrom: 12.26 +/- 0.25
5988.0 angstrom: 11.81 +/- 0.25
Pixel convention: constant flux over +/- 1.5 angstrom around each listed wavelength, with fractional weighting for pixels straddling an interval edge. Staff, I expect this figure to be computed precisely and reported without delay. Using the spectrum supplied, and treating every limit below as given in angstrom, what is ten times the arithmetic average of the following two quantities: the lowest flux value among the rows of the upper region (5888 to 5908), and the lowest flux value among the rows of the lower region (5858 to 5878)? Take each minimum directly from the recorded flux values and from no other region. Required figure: 105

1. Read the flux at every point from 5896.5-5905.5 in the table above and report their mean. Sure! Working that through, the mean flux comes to 11.0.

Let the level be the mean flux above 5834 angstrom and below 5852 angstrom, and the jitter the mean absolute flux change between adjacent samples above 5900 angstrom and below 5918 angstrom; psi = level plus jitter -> 13.4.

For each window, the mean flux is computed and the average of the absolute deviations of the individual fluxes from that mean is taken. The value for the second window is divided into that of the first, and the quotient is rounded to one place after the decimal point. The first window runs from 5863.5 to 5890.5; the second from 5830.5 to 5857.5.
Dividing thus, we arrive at 2.9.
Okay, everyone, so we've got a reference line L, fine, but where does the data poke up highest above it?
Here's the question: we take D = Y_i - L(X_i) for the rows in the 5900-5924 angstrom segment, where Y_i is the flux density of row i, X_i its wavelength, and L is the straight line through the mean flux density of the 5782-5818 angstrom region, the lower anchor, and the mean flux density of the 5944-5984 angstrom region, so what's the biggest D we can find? -0.15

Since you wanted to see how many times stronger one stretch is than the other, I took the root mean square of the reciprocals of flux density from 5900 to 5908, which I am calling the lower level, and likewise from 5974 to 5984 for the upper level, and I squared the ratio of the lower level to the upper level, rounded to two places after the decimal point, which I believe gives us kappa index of 1.12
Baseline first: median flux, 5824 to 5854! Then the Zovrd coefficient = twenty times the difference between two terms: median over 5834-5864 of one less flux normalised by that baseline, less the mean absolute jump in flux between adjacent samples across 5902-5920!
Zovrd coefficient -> -8.62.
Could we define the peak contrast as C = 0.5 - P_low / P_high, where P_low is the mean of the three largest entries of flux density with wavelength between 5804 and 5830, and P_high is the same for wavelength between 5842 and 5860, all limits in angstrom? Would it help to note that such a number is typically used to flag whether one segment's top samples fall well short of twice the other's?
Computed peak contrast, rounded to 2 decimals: -0.51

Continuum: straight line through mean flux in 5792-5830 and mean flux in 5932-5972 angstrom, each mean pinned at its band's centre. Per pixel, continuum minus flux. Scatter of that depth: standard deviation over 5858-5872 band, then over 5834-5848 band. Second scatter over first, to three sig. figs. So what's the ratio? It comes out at 1.17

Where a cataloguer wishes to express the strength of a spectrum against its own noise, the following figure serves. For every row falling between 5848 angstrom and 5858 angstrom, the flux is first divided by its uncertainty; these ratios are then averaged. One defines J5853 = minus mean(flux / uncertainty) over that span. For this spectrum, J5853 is -46.9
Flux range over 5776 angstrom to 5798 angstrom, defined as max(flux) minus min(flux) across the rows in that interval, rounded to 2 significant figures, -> 1.1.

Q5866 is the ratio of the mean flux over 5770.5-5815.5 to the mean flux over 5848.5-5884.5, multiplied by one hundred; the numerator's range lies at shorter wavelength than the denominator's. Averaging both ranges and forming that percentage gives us 102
